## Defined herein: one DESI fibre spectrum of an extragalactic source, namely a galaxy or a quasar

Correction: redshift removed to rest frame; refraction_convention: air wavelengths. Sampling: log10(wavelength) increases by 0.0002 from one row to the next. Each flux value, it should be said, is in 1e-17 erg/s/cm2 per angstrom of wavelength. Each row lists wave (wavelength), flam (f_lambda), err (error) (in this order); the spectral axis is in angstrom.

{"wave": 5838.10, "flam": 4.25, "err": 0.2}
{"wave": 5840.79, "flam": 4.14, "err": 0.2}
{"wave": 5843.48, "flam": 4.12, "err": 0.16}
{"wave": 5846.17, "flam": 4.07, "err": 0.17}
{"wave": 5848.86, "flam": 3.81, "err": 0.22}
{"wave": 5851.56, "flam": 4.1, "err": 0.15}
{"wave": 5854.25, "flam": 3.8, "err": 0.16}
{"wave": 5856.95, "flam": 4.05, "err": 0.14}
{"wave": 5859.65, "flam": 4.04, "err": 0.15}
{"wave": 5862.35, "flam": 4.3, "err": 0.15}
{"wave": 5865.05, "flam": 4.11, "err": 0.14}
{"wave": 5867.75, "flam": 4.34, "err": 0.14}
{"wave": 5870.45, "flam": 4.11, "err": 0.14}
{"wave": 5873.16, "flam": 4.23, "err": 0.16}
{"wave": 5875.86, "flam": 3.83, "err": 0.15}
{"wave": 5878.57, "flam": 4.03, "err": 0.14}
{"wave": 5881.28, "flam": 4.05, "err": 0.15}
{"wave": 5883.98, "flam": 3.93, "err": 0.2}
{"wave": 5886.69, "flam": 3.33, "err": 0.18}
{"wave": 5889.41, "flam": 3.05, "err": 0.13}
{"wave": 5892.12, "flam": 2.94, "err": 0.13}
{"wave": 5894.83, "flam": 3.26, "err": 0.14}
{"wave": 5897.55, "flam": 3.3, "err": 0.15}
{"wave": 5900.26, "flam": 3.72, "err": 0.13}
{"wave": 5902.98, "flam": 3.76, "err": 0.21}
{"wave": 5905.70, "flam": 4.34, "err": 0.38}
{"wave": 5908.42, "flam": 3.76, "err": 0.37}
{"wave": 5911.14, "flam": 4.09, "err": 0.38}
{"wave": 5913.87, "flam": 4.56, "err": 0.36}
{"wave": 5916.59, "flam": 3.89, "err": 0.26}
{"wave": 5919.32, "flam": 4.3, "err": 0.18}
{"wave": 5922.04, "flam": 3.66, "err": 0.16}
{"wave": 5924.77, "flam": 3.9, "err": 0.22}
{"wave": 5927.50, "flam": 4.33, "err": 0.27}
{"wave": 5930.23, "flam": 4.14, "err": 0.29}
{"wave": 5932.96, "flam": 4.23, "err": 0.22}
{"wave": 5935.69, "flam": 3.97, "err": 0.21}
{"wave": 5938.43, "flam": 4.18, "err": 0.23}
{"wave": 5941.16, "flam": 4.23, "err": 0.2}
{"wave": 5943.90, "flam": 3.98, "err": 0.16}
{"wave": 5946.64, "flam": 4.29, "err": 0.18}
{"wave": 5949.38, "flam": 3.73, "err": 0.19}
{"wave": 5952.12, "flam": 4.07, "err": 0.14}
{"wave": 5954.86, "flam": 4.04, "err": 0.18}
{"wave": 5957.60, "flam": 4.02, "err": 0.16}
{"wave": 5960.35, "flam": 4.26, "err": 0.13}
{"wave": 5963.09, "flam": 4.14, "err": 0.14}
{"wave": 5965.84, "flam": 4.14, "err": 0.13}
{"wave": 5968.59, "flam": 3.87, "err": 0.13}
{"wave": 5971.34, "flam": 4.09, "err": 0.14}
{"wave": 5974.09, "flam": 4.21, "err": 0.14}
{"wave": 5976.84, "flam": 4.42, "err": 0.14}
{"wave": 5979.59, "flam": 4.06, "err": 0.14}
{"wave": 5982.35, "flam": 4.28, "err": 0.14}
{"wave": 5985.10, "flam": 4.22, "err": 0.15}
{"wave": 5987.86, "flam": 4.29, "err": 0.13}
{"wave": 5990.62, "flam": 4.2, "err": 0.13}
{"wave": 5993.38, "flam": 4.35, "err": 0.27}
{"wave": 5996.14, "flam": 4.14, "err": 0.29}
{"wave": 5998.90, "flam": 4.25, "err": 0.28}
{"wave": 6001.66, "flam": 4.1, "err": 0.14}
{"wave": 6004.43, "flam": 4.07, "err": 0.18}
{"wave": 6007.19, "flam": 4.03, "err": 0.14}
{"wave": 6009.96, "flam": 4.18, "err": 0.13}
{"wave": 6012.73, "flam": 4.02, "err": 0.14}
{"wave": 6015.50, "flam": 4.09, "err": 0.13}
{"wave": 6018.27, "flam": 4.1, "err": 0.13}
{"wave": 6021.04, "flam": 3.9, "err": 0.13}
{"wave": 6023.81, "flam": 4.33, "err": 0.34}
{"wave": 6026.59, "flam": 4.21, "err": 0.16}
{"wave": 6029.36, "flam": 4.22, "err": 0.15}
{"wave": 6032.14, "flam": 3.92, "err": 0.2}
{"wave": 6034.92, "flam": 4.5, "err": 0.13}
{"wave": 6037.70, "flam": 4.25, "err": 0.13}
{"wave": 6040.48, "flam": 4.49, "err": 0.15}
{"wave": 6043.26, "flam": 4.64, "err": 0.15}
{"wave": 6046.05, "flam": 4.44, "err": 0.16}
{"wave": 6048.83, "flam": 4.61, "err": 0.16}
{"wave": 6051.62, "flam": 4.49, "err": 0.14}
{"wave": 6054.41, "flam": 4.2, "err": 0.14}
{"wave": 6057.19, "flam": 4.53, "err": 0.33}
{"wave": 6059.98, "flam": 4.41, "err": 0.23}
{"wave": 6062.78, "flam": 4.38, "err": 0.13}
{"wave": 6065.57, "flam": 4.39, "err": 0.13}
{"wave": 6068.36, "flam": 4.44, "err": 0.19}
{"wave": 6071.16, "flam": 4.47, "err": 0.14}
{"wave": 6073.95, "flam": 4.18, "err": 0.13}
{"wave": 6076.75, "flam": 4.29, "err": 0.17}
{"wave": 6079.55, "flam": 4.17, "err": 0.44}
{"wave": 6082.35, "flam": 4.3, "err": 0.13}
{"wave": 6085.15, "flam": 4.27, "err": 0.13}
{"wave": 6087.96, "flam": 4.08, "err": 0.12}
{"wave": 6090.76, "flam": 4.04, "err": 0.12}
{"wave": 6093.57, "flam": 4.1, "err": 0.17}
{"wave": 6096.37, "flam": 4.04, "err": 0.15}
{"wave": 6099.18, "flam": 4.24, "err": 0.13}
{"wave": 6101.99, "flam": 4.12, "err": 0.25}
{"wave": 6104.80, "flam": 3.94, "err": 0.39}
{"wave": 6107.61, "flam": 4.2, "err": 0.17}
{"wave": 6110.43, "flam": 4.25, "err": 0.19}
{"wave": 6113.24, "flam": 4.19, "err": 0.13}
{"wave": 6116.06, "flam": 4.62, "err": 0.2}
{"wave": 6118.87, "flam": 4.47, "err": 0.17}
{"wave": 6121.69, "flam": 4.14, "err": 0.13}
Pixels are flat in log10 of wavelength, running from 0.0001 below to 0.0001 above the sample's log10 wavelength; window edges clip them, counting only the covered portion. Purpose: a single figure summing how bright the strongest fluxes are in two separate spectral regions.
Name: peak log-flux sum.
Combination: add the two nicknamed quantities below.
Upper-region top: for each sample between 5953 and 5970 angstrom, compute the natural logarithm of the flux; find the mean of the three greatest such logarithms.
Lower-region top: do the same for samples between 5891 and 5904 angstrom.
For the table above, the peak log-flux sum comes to 2.71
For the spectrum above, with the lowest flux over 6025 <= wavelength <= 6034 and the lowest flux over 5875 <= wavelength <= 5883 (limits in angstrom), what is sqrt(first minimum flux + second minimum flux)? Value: 2.78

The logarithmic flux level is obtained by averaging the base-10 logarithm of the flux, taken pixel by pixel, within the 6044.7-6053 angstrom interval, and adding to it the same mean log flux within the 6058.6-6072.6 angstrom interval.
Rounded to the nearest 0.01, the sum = 1.30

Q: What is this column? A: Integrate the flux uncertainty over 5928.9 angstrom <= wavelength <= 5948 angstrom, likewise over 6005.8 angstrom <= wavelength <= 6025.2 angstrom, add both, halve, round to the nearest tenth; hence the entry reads 3.6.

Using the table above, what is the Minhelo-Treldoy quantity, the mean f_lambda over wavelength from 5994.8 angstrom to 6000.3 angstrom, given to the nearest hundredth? 4.20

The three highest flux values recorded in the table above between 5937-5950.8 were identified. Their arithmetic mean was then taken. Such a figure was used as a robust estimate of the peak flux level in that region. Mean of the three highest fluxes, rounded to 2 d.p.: 4.23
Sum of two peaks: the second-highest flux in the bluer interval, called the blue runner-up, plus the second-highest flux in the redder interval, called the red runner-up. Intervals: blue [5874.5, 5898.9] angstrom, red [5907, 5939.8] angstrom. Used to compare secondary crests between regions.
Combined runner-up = 8.4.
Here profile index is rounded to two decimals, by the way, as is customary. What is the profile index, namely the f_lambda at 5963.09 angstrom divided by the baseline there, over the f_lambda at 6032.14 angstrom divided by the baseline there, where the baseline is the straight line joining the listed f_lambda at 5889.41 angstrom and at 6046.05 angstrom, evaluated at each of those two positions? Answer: 1.23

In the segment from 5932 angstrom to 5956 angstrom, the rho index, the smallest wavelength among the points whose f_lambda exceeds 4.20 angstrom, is 5932.96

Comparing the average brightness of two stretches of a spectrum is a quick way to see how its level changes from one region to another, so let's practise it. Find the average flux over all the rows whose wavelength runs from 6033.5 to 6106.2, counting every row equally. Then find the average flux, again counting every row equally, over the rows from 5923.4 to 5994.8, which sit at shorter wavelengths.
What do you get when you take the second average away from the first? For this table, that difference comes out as 0.17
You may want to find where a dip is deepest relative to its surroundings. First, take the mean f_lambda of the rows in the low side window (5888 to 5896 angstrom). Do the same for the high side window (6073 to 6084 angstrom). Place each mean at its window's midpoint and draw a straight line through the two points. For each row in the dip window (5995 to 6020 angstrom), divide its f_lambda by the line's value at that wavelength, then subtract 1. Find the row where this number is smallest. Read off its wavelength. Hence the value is 6012.73 angstrom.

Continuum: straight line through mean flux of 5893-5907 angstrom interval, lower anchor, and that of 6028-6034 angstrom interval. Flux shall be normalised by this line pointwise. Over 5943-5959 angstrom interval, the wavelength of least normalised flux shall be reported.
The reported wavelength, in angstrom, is 5949.38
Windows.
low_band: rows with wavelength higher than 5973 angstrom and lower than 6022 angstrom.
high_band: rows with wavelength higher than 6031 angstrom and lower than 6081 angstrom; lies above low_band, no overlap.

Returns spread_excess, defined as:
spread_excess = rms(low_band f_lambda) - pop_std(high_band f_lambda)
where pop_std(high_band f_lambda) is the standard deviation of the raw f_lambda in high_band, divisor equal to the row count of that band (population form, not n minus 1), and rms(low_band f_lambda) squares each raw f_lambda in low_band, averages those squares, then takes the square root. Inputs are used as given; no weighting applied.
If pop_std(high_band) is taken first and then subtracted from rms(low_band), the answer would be 3.99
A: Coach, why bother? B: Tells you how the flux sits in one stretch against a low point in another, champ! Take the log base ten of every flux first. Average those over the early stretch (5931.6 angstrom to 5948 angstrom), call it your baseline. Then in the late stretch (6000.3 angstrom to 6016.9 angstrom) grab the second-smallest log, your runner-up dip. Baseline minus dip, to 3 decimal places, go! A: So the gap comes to 0.012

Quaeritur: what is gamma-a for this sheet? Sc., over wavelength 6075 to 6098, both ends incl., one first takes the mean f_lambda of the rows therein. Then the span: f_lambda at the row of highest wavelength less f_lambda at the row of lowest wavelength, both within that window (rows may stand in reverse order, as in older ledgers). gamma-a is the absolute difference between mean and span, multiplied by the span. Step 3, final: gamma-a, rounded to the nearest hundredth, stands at -1.10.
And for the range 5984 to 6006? -0.65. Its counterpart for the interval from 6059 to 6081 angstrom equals -1.10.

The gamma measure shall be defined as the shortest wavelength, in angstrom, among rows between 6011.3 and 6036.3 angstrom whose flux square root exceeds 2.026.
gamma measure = 6023.81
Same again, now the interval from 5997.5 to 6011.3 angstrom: 5998.90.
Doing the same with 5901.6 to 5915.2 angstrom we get 5905.70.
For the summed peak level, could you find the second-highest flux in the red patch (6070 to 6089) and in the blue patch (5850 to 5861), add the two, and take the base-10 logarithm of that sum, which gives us 0.922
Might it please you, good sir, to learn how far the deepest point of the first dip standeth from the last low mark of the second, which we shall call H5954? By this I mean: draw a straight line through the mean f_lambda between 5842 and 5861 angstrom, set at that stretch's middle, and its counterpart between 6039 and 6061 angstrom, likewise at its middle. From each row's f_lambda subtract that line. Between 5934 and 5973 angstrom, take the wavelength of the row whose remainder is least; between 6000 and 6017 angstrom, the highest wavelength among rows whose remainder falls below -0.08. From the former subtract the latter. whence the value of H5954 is -66.1 angstrom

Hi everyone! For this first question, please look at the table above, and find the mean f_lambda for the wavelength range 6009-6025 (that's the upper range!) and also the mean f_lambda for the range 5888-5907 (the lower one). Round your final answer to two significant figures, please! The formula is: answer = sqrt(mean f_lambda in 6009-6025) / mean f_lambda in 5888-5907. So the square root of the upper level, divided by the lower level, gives 0.58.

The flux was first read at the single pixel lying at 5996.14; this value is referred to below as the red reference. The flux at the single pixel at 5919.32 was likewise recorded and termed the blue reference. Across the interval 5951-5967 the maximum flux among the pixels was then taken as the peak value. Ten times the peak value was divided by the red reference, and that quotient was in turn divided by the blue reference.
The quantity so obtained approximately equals 2.39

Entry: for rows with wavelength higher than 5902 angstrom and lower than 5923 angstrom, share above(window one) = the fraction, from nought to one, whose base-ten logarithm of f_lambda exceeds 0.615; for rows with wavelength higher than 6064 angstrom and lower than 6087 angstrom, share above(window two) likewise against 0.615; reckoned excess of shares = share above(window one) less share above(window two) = -0.6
